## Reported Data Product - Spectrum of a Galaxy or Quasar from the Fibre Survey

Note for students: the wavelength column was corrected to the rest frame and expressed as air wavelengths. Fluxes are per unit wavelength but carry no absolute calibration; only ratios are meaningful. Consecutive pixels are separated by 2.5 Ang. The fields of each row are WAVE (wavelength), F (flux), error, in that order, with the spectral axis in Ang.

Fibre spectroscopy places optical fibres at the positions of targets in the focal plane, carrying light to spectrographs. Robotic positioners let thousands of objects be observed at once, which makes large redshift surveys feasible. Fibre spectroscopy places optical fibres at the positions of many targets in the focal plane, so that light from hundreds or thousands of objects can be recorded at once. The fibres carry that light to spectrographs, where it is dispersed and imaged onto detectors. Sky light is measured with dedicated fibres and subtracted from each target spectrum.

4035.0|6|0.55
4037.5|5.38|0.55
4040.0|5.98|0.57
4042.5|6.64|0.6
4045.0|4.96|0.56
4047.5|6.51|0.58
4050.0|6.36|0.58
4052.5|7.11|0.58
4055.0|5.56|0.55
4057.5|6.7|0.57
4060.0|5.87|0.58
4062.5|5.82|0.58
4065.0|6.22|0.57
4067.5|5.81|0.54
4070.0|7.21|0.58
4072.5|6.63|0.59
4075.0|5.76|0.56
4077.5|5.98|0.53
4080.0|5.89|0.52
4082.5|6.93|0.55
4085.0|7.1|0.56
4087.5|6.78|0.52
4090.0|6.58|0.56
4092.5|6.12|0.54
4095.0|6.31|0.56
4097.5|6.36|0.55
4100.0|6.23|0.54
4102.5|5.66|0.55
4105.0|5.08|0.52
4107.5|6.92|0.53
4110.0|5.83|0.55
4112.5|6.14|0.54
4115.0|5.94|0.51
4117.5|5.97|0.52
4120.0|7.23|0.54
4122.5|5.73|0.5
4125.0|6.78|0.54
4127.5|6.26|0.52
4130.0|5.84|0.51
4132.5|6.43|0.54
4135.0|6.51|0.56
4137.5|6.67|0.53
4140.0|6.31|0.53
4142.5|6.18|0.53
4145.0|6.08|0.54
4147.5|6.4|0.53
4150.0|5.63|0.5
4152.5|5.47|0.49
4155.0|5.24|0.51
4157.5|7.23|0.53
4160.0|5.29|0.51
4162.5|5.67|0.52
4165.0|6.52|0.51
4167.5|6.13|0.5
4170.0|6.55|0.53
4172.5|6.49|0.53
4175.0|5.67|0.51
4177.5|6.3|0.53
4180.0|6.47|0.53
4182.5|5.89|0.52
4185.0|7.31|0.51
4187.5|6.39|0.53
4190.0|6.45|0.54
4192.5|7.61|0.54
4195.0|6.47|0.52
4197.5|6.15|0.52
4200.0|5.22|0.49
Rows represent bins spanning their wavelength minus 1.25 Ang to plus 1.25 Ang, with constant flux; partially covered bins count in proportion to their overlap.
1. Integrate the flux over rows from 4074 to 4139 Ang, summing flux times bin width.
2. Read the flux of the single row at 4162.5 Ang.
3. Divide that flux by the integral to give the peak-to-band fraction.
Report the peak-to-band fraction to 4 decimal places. 0.0139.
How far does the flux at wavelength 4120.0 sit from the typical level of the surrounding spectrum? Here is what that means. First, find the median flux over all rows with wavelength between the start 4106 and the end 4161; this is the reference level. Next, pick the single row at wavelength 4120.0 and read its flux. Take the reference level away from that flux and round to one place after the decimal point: 1.1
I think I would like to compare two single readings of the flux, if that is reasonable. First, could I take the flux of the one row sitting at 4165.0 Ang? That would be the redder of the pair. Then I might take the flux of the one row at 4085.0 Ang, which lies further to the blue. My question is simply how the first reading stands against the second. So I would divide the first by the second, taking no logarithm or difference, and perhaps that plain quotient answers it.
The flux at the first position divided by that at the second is 0.92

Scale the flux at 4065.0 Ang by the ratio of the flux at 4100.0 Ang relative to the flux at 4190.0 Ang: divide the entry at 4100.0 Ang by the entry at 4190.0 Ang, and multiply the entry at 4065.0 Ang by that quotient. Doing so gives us 6.01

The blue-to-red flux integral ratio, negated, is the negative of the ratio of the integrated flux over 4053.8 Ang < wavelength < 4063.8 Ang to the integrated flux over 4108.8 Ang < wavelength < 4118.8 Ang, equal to -1.00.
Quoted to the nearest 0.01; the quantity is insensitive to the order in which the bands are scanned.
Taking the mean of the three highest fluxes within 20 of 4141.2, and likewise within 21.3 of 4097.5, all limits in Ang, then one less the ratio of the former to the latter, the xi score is 0.01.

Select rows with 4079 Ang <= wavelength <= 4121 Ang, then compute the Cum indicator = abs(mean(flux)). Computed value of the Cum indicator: 6.30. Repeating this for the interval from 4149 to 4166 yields 5.86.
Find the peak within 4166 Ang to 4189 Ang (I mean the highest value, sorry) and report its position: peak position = 4185.0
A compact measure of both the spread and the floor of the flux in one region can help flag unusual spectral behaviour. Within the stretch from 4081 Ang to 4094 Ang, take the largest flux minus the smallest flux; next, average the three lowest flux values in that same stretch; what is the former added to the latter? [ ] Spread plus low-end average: 7.5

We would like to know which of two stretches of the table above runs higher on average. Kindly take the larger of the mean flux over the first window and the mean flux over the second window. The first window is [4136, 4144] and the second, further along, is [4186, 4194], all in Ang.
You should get 6.8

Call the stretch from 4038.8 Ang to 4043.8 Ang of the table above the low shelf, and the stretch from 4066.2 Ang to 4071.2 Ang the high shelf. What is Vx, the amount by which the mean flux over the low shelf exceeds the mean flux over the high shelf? -0.2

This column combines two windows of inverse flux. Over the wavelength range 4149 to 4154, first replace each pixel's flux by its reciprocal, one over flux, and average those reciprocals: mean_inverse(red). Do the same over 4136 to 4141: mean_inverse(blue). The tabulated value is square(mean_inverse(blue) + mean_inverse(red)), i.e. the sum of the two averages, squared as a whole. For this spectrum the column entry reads 0.112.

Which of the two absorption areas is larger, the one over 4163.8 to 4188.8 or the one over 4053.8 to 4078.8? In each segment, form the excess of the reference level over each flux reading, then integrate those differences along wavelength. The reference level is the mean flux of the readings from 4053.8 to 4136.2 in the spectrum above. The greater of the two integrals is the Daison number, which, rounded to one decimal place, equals 2.3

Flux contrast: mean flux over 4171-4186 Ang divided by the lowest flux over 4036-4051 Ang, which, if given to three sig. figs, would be 1.28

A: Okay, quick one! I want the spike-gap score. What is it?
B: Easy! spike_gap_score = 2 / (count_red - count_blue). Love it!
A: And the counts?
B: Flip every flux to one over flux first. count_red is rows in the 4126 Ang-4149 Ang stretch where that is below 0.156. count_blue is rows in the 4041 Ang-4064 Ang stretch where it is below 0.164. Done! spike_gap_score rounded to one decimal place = -1.0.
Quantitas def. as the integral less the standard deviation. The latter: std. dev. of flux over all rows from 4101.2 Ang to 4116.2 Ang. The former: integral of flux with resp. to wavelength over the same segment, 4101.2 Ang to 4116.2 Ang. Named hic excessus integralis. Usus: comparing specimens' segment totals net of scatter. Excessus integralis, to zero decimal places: 88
